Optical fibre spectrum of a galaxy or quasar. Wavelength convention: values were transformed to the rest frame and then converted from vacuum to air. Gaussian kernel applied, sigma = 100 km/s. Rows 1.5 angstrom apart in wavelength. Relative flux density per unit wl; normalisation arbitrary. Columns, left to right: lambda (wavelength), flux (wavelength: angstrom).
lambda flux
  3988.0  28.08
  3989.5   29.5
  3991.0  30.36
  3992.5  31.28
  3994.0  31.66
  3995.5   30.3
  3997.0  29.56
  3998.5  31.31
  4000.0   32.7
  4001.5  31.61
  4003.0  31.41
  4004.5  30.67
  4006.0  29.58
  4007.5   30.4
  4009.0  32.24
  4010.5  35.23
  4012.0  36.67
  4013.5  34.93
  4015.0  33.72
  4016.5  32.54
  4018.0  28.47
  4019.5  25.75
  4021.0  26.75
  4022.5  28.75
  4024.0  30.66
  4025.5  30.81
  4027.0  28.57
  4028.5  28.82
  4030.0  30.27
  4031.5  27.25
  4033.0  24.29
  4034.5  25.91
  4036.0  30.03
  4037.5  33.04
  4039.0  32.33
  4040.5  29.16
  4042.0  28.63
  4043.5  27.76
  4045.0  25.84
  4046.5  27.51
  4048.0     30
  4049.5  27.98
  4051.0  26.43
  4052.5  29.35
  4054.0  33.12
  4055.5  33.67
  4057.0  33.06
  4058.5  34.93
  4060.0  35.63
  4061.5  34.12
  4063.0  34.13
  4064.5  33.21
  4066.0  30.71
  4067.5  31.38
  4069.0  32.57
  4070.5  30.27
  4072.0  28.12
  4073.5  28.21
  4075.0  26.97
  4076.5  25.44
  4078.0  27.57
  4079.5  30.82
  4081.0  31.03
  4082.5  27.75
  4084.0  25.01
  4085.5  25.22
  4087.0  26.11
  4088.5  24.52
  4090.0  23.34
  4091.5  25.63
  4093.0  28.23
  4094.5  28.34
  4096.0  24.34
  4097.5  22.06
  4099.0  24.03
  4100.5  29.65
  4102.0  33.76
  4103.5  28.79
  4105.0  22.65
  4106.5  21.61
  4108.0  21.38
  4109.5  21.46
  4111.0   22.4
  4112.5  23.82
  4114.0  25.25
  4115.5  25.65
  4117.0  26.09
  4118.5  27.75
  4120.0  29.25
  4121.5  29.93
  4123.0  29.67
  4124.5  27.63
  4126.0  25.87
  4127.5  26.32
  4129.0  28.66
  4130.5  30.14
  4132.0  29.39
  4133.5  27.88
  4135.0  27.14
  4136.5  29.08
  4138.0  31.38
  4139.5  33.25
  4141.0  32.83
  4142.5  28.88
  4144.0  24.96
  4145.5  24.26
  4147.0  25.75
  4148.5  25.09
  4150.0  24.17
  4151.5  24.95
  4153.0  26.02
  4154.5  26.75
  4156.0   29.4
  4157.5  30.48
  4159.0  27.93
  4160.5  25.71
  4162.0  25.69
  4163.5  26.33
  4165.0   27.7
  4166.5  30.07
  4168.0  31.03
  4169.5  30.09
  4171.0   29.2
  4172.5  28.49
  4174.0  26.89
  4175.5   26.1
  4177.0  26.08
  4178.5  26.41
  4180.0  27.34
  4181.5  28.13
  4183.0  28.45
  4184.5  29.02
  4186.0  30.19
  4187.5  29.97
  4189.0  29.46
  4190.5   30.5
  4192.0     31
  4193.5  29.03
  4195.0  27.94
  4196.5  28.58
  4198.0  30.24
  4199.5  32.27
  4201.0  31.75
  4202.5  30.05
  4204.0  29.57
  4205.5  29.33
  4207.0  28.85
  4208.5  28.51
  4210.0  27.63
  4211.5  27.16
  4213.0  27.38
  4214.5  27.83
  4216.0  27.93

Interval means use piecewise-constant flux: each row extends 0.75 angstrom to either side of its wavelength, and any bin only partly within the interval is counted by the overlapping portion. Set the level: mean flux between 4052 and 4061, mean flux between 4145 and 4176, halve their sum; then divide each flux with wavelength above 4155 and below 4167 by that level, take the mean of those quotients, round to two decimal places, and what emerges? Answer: 0.92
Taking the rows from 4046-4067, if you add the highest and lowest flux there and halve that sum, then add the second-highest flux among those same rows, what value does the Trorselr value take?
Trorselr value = 66.0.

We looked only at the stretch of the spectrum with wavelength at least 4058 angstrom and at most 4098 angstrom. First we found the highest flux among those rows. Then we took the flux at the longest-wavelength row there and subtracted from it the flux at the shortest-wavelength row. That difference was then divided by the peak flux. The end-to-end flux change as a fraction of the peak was -0.361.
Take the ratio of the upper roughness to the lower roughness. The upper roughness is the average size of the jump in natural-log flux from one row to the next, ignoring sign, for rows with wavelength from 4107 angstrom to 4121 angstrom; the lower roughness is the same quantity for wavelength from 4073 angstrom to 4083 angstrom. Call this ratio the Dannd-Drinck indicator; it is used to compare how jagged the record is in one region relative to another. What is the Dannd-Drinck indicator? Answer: 0.57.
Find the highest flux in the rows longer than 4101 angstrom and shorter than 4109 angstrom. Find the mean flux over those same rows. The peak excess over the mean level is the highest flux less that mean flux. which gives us 8.1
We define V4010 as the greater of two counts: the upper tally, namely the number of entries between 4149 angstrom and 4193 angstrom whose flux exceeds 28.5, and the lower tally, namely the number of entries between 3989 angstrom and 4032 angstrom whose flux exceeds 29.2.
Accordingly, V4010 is 22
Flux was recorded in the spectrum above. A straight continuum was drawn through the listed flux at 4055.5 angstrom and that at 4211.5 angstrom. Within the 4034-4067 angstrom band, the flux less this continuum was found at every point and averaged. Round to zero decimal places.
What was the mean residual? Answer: -3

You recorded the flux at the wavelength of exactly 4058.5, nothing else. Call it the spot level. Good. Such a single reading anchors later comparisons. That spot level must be 34.93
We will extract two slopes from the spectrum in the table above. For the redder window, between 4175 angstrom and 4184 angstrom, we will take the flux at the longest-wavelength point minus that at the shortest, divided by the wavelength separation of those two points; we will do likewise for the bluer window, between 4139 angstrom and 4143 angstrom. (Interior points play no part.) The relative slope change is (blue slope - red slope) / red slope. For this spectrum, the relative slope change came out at -5.6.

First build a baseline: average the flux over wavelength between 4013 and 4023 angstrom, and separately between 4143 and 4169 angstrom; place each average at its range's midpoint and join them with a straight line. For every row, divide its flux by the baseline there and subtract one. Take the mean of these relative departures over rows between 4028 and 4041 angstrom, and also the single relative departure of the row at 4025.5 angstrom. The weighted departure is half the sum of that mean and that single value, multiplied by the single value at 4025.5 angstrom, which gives 0.000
